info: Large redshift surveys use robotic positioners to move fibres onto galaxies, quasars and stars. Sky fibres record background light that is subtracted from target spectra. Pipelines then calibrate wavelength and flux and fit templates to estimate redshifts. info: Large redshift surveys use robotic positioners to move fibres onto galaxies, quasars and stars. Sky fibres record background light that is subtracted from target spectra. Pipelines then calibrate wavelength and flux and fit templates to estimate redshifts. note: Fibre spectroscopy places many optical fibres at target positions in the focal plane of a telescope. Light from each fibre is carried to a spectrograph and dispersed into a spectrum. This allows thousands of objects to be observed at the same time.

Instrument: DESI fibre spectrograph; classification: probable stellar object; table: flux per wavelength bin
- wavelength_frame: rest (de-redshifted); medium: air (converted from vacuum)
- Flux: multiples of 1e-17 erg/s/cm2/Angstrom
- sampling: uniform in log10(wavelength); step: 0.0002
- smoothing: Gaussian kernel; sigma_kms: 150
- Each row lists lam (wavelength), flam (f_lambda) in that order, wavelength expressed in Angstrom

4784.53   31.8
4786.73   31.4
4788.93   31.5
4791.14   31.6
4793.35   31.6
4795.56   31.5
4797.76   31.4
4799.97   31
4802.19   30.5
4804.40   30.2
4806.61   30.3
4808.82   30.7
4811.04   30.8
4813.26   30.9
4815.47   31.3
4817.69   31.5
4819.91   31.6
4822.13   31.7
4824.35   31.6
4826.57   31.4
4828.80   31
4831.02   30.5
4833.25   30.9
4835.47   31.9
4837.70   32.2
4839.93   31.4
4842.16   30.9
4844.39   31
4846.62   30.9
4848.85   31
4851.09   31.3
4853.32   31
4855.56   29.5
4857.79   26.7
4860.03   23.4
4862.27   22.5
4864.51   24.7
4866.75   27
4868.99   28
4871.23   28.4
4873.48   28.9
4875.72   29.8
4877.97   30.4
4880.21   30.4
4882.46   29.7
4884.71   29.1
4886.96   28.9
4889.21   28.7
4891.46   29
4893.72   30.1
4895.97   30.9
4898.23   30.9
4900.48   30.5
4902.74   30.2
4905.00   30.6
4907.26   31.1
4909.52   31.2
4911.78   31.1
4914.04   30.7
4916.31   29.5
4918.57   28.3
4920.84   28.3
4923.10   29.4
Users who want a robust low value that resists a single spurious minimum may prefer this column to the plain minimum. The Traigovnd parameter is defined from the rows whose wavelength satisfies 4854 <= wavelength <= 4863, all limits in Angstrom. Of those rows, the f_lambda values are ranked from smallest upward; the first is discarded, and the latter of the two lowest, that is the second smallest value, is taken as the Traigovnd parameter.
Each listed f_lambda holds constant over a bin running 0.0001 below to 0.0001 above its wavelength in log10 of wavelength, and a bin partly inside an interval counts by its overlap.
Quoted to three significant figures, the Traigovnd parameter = 23.4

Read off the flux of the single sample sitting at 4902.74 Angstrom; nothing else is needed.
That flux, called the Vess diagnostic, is 30.2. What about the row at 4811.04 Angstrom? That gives 30.8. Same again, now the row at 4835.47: 31.9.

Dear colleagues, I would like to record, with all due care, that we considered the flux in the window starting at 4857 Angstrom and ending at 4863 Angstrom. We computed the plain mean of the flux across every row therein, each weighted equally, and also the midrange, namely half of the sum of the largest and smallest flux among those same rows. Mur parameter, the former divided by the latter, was 0.98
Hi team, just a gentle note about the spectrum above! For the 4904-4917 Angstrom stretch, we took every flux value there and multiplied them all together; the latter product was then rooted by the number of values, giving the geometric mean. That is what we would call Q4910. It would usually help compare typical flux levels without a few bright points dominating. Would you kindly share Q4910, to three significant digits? 30.7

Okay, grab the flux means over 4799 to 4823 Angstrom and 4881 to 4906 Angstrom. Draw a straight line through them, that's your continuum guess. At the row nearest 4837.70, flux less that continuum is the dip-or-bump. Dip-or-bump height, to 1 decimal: 1.6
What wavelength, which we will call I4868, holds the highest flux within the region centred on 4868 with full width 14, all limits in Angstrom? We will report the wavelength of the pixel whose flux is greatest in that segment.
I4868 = 4873.48 Angstrom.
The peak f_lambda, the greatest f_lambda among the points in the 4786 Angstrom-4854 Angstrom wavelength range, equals 32.2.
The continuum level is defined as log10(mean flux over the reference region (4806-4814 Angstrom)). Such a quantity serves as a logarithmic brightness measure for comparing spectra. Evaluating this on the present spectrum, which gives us 1.49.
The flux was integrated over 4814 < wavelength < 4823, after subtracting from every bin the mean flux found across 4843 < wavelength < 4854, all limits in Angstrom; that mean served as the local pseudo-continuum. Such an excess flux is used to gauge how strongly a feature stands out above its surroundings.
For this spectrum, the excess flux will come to 4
